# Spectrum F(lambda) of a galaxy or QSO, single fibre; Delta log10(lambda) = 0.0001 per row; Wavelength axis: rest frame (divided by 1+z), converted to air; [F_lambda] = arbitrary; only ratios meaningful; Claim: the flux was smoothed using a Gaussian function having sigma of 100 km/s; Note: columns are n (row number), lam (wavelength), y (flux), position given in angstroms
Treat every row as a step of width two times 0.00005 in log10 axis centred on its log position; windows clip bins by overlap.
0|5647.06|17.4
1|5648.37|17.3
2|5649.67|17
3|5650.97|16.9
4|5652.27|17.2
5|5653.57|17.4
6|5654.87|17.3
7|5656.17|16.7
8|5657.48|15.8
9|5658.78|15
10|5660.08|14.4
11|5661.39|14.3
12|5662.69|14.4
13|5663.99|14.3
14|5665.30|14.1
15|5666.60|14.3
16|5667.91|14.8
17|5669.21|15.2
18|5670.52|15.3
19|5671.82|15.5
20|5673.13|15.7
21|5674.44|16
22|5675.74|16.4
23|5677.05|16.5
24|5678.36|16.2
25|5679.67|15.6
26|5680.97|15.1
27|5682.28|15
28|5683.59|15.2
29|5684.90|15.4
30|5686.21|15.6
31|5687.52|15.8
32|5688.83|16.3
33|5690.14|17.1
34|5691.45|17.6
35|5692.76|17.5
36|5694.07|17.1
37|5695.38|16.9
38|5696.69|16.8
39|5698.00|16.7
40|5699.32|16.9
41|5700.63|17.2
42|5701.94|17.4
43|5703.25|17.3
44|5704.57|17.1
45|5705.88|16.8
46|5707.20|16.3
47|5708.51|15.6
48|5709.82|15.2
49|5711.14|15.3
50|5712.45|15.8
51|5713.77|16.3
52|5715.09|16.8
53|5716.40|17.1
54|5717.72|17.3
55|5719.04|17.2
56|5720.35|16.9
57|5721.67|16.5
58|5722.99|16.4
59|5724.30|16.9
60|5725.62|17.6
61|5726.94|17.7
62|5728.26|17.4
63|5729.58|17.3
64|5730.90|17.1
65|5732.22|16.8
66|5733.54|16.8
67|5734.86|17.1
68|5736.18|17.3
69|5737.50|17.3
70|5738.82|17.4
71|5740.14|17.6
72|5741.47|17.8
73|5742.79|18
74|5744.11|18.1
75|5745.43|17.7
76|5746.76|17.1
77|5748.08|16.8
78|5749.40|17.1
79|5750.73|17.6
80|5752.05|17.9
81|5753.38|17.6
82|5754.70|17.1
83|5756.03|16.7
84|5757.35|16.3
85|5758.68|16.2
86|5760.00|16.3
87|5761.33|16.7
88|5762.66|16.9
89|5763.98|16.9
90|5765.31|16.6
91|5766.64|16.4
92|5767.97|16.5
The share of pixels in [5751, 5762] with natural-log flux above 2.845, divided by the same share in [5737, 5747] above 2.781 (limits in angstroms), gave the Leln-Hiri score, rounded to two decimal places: 0.25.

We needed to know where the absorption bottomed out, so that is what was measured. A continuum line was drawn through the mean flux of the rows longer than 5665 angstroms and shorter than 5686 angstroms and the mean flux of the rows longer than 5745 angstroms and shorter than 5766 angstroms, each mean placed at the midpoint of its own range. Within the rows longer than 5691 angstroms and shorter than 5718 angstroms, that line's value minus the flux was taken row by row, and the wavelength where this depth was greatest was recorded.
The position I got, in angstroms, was 5709.82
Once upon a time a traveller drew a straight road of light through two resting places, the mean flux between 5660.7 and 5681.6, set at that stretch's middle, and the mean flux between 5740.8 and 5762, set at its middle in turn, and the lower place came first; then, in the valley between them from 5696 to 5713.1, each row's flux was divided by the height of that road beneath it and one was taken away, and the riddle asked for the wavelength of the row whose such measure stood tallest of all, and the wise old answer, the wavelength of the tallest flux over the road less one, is 5701.94 angstroms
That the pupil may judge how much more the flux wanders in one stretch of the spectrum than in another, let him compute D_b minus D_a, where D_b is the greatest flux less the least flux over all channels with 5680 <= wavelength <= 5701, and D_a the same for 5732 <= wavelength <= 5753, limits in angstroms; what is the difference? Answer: 1.3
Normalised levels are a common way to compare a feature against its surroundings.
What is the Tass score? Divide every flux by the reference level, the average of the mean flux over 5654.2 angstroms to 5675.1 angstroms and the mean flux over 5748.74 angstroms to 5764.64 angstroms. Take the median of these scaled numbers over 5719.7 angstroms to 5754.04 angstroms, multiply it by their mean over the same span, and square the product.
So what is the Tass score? 1.34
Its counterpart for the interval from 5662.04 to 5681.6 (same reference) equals 0.82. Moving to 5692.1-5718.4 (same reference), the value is 1.18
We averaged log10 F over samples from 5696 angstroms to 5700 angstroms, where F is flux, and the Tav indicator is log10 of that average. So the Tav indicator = 0.088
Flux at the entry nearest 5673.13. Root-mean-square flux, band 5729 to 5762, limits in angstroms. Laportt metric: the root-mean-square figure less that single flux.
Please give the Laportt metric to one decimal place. 1.5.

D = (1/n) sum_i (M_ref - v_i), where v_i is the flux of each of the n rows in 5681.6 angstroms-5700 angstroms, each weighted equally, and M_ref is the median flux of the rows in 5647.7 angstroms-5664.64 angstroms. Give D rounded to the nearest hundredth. 0.28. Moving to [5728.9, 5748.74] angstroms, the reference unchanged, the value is -0.65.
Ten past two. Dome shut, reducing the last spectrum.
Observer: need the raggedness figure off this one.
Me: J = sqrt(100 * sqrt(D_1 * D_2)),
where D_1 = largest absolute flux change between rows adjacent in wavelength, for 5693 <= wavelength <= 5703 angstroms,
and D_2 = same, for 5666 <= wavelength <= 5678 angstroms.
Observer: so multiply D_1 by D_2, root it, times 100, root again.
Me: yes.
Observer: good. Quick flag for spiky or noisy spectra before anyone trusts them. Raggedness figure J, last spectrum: 6.2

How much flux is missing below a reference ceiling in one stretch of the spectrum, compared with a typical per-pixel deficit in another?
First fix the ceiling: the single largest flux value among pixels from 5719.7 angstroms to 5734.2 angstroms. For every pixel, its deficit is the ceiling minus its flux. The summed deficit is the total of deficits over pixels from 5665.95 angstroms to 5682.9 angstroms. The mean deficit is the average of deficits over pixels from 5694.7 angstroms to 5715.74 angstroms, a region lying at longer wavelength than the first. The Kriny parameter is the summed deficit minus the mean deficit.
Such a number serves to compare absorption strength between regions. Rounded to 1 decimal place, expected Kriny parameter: 27.3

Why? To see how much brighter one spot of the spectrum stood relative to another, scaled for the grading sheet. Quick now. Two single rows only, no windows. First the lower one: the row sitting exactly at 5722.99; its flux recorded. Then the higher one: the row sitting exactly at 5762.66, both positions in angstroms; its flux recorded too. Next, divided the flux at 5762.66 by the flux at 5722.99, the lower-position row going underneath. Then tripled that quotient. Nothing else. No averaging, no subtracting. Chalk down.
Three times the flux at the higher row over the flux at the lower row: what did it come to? 3.09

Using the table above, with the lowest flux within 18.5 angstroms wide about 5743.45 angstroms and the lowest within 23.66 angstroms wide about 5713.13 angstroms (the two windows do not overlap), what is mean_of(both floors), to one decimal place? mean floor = 16.0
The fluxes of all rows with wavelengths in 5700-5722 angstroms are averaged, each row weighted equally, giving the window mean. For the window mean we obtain 16.6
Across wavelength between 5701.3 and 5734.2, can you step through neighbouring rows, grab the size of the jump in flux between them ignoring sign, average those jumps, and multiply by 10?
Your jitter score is 3.08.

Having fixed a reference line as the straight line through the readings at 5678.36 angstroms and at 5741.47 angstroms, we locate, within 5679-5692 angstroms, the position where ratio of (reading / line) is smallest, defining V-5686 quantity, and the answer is 5682.28 angstroms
